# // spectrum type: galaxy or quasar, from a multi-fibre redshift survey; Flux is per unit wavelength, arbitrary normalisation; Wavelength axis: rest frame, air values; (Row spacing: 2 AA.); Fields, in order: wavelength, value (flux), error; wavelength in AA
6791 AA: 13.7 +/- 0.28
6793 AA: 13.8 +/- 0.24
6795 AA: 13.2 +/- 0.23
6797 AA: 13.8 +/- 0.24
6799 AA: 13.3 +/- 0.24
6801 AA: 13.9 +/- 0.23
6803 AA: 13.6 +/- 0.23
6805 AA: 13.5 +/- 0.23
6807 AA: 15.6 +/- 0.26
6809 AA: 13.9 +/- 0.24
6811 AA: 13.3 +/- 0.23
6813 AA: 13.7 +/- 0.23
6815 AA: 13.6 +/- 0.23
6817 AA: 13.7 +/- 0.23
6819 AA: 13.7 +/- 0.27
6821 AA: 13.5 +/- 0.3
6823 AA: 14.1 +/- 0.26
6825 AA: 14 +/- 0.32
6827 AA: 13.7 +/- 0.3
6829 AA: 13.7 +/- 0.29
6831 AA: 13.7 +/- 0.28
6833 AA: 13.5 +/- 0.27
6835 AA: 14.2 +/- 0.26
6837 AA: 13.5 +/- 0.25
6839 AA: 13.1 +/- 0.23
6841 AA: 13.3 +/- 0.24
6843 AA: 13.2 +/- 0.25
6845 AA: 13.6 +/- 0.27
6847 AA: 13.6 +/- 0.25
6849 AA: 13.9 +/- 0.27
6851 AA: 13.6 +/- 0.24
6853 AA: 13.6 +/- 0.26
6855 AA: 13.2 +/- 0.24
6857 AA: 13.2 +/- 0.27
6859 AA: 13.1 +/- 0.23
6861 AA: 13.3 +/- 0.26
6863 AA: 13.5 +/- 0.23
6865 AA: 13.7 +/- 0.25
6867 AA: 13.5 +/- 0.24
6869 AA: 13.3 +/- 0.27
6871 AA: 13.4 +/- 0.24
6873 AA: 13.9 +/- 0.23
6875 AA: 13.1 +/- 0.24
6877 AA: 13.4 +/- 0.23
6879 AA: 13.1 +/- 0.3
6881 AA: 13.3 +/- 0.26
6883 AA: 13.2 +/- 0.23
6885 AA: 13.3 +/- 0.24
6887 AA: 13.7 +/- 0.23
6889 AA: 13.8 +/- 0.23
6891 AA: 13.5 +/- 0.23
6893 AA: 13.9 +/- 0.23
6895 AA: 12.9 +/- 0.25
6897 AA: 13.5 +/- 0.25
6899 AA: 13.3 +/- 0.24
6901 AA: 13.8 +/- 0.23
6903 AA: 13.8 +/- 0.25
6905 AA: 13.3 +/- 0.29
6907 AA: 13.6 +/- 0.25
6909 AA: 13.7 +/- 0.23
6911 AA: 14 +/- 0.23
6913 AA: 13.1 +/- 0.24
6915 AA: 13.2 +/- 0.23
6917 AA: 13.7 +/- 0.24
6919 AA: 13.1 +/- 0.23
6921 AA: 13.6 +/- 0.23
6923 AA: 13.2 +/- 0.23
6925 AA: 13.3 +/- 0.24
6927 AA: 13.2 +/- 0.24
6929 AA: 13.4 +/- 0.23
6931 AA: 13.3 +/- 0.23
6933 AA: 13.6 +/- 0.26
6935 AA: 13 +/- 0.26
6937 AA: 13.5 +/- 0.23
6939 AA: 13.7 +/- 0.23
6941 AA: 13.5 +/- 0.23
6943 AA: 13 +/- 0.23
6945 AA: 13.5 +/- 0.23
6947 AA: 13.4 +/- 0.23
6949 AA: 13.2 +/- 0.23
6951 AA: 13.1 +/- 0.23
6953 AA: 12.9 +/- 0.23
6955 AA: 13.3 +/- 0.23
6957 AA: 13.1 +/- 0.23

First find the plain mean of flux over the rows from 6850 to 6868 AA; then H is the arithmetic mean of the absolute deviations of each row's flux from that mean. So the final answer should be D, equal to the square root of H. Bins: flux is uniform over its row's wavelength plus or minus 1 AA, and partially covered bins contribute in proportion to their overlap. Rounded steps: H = 0.19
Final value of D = 0.43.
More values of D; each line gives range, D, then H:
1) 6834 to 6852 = 0.50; 0.25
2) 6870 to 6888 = 0.44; 0.20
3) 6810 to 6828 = 0.39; 0.16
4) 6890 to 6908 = 0.48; 0.23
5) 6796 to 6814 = 0.64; 0.41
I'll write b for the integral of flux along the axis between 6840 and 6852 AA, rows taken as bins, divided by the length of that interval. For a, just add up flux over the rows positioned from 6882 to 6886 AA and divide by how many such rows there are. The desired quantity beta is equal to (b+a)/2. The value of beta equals 13.4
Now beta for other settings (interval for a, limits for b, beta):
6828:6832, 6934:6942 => 13.6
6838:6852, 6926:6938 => 13.4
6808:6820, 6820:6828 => 13.7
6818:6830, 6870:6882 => 13.6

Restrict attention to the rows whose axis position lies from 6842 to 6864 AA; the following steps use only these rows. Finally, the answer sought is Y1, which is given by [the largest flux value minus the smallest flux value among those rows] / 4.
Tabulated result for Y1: 0.20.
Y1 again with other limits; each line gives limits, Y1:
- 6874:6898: 0.25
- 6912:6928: 0.15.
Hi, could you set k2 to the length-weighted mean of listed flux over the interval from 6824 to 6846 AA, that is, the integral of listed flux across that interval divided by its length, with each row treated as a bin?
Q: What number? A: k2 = 13.6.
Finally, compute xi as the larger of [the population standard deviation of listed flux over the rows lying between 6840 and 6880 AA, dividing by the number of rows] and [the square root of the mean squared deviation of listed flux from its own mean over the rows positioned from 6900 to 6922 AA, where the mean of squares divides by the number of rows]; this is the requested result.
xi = 0.296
